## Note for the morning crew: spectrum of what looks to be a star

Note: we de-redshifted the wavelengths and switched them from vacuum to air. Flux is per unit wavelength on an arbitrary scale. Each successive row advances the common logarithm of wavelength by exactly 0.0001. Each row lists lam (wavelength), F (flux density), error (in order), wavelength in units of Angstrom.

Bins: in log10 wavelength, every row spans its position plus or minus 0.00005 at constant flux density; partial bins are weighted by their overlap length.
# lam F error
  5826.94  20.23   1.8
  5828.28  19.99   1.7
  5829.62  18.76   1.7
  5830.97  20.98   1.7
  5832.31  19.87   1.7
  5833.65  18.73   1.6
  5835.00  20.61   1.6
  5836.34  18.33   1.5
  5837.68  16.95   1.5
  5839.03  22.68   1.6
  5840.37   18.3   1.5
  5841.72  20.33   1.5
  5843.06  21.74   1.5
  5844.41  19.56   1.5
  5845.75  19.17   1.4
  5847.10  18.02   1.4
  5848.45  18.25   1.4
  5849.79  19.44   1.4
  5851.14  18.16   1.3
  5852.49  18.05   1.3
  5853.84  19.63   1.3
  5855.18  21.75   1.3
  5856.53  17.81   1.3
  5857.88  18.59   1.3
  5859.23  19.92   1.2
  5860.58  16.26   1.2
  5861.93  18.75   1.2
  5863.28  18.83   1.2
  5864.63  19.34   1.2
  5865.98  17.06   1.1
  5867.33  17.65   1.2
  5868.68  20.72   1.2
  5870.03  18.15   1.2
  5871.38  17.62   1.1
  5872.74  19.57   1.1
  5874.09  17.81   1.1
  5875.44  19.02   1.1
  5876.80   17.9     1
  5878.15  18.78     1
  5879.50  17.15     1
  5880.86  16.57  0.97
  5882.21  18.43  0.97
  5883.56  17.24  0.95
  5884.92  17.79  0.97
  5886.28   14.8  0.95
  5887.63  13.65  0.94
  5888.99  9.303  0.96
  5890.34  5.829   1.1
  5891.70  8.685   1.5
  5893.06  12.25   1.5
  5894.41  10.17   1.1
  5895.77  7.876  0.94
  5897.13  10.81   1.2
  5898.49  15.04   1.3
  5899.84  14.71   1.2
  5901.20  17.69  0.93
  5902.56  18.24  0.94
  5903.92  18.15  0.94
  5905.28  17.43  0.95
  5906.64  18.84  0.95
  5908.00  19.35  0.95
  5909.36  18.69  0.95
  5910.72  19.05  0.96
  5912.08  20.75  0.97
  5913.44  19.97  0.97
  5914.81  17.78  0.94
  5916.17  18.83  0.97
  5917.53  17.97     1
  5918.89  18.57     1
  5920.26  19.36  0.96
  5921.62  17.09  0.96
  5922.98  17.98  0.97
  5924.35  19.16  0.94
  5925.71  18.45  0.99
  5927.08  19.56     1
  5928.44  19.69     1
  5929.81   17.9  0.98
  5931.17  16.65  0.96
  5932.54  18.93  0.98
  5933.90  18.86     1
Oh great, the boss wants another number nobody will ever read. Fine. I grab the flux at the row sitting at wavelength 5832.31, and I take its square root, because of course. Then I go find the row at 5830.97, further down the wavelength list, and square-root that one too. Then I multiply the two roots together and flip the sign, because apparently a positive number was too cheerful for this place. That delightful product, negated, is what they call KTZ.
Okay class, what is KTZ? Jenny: -20.4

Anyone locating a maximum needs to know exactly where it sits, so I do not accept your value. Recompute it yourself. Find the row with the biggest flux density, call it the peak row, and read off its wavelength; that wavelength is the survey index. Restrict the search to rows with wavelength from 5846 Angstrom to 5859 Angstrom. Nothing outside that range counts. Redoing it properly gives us 5855.18 Angstrom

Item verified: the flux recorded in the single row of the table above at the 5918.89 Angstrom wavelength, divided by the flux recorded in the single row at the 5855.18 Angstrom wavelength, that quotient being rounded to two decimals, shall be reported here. 0.85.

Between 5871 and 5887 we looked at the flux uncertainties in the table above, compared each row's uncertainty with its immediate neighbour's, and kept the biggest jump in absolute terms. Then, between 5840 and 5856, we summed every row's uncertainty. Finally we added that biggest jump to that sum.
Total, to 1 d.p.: 16.9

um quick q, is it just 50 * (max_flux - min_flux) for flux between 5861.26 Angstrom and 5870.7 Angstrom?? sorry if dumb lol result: 183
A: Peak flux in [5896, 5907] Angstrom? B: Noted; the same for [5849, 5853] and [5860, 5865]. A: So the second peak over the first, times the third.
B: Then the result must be 20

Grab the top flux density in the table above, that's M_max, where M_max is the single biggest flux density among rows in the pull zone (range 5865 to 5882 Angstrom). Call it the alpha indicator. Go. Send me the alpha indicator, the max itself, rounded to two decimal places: 20.72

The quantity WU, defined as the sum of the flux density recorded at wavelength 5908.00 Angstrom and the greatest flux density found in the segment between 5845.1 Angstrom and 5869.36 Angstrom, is 41.1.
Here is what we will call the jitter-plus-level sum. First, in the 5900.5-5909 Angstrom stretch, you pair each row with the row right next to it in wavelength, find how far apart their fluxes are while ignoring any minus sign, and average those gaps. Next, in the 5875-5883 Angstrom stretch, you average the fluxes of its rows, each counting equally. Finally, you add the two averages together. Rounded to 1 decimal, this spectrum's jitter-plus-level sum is 18.6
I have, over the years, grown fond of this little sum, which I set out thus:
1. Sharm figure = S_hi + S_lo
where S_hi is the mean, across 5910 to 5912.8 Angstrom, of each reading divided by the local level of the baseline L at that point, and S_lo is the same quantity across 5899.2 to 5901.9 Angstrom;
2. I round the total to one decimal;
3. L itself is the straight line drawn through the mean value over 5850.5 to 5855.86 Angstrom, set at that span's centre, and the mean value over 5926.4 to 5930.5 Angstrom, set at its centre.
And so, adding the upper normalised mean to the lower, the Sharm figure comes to 1.9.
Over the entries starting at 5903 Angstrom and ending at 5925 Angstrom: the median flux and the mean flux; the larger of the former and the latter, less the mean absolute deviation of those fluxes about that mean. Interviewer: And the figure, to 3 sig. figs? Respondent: 18.0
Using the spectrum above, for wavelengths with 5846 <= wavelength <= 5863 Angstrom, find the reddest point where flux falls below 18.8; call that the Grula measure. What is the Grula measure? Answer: 5861.93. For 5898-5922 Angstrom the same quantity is 5921.62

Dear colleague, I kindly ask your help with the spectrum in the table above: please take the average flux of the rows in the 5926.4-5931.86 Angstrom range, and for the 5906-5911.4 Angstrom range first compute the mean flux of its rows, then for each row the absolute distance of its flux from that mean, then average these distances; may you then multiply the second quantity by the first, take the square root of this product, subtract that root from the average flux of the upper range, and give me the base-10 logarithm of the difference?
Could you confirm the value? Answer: 1.22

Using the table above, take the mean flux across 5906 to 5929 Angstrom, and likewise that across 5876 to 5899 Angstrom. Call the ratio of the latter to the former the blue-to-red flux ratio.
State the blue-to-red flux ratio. 0.72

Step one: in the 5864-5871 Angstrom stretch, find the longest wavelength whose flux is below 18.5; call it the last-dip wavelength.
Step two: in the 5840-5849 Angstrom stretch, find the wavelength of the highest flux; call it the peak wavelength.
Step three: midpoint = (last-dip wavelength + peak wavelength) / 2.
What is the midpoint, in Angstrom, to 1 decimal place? 5856.5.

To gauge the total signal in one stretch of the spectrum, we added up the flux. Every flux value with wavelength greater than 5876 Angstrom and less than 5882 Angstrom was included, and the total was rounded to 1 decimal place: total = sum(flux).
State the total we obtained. 70.4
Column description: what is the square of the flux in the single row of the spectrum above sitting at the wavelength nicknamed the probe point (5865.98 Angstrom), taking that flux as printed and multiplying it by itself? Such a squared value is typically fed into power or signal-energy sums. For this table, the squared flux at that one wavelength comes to 291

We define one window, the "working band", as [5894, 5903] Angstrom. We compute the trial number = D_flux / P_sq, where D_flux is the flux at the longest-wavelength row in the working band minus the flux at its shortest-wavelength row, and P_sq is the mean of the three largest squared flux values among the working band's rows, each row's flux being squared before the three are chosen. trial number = 0.028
